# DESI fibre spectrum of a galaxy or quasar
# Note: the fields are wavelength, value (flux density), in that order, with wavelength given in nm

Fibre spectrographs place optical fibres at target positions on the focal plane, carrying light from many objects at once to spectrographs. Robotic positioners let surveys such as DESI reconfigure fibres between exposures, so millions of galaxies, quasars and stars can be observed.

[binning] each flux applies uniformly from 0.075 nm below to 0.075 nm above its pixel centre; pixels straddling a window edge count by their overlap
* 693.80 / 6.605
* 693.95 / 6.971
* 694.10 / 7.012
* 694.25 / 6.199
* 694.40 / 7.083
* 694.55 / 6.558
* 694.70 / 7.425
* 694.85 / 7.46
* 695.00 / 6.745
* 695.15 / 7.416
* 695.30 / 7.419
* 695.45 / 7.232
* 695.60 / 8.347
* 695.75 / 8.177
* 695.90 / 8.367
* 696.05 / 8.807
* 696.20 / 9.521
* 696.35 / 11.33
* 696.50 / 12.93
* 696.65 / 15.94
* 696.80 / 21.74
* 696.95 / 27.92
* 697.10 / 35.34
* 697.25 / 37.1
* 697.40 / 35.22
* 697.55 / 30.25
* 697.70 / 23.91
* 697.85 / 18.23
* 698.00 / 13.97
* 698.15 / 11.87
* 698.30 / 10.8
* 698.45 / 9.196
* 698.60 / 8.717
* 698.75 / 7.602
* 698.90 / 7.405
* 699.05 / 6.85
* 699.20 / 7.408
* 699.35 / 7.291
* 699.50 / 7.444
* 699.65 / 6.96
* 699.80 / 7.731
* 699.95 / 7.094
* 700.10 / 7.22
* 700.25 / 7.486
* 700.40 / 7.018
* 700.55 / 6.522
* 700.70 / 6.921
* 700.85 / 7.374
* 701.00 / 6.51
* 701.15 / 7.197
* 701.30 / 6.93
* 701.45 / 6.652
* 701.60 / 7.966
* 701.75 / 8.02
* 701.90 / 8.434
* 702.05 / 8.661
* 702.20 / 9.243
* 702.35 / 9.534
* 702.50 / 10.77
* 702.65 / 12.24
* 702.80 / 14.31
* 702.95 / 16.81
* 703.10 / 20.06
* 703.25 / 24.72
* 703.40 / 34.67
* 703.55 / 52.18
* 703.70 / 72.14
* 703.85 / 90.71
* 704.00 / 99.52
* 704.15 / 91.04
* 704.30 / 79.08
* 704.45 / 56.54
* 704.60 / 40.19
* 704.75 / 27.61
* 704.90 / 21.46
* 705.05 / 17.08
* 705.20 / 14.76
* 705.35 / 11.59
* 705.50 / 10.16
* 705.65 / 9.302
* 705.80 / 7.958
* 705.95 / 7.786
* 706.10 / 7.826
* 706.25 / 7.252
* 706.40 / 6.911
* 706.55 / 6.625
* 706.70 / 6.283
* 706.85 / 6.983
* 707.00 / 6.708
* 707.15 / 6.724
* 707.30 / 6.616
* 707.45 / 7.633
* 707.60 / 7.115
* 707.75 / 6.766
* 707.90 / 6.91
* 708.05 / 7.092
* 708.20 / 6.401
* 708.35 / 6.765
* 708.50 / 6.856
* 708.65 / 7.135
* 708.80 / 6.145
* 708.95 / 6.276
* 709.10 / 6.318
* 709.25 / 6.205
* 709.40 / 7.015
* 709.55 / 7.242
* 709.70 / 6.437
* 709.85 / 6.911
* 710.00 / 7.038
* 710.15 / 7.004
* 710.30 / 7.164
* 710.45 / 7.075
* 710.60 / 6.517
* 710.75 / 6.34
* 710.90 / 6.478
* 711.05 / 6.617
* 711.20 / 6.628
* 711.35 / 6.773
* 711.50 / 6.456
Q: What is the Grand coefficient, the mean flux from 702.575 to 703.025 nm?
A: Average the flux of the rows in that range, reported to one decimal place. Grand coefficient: 14.5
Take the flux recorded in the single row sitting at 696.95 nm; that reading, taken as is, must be 27.92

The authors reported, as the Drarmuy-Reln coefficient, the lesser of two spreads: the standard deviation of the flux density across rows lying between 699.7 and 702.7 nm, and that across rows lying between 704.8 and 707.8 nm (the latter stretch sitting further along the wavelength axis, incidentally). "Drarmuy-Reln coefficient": 1.5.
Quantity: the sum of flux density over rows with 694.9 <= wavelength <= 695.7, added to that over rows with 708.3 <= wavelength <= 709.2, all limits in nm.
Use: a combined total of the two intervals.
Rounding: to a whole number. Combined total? 77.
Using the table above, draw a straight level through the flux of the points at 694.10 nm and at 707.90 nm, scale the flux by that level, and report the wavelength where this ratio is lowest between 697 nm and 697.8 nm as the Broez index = 697.70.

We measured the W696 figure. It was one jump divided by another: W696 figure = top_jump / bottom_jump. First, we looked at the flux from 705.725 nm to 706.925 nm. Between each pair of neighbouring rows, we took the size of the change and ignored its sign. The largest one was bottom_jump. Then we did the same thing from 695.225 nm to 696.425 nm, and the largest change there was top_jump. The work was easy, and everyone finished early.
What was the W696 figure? 2.6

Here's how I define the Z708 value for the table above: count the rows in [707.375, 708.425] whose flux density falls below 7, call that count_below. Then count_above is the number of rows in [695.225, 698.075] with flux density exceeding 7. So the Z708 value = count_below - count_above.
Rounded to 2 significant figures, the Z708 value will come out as -15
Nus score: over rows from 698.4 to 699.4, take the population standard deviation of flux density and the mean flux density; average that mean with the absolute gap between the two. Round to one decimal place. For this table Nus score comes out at 7.4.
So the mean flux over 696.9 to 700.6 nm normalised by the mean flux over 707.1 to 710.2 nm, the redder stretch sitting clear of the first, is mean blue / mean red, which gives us 2.1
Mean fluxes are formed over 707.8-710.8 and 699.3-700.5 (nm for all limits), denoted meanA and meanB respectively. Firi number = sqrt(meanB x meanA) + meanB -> 14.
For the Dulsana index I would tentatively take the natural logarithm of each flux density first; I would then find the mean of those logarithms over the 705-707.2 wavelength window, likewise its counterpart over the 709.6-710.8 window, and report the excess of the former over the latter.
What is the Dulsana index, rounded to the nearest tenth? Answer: 0.2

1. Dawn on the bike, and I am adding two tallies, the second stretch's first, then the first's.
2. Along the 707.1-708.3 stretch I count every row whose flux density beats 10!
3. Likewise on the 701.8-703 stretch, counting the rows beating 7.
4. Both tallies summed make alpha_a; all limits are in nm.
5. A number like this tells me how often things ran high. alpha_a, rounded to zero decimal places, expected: 8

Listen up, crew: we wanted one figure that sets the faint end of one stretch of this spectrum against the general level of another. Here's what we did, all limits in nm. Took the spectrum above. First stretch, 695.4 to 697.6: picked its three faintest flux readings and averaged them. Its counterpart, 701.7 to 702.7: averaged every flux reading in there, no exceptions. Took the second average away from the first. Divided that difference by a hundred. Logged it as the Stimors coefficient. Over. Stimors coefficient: -0.016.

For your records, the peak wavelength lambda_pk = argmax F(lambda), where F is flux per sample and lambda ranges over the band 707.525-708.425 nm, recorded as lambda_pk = 707.60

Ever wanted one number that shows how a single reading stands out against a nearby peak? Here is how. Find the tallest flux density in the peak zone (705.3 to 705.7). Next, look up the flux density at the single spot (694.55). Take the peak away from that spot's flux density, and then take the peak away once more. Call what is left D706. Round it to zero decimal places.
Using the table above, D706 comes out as -17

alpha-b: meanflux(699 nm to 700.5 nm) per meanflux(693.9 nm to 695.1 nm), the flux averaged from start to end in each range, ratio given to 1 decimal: 1.0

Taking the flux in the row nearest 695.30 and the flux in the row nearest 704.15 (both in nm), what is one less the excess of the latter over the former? -83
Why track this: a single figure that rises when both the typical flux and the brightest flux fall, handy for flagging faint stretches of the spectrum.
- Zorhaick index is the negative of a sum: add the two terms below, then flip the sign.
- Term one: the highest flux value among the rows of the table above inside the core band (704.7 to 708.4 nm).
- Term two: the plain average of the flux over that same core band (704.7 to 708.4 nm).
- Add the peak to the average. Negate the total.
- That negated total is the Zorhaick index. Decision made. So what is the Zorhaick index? -37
